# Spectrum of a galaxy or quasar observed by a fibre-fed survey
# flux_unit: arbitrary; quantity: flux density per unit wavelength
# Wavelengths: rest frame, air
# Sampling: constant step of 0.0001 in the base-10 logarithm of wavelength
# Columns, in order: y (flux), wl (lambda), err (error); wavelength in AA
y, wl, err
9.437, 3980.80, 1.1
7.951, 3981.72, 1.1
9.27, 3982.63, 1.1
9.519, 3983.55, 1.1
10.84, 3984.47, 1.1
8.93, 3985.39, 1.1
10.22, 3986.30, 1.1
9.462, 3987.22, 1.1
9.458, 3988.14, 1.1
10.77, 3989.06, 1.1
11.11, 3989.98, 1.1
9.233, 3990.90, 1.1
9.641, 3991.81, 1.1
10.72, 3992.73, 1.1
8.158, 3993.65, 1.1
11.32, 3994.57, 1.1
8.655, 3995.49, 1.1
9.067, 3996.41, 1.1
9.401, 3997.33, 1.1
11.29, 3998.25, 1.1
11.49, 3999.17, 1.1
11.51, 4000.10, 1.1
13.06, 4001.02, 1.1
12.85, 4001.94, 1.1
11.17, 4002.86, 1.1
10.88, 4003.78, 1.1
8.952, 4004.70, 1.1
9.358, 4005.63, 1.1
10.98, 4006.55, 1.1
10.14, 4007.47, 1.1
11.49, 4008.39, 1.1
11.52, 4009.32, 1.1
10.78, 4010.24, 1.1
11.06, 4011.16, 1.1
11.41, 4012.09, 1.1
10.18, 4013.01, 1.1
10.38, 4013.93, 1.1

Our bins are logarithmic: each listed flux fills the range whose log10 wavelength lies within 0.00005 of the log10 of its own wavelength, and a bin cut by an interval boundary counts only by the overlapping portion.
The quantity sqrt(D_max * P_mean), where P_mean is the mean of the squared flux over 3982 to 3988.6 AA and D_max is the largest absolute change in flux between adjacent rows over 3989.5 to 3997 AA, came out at 17.2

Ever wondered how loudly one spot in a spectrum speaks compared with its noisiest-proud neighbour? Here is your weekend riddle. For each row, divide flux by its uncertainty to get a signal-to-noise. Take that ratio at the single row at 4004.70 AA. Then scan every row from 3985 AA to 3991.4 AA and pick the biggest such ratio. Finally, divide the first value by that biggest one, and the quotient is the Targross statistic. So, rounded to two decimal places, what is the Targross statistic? 0.81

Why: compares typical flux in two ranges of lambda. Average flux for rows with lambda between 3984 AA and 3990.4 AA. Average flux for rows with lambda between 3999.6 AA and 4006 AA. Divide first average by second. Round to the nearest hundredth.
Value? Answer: 0.91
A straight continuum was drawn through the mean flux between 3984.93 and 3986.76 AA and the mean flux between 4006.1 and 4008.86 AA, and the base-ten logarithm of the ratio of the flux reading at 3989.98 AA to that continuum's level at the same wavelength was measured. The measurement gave 0.05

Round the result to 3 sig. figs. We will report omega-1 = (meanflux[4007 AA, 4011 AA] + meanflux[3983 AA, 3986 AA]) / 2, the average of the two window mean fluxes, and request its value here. 10.4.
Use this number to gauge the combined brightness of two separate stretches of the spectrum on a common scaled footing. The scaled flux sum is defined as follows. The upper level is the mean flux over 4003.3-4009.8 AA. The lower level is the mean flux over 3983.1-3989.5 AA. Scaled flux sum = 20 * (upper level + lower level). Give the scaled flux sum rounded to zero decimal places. 407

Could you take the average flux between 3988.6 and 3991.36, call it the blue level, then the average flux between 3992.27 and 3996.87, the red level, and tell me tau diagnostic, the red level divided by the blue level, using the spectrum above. 0.92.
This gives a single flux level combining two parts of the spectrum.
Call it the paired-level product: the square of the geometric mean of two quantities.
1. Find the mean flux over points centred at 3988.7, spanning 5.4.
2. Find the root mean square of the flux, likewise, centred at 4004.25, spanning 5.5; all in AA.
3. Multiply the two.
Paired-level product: 108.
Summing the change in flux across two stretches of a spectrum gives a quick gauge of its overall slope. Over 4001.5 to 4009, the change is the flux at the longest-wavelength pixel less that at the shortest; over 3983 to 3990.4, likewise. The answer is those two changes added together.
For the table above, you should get 0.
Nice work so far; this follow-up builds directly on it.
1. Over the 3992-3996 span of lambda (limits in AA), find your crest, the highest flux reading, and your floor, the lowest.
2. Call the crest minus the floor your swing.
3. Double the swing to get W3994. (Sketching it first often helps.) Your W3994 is 6.3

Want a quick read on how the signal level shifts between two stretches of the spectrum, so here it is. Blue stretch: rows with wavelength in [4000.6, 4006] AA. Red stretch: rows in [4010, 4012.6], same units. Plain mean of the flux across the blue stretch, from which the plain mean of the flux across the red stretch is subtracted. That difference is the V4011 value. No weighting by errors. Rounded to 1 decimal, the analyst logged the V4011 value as 0.0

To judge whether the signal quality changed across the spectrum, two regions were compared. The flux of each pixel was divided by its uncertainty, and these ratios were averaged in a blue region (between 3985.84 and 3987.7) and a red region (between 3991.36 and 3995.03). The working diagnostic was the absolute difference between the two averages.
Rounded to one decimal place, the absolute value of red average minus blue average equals 0.1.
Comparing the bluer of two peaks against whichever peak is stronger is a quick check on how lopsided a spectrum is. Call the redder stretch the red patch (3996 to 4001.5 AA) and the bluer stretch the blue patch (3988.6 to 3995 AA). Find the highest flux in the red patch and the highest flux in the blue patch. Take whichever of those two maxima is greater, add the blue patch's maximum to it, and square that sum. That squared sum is 594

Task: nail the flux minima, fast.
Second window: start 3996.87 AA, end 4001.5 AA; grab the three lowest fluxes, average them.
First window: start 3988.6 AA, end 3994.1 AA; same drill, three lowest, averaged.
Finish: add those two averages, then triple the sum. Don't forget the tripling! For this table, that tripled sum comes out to 59.2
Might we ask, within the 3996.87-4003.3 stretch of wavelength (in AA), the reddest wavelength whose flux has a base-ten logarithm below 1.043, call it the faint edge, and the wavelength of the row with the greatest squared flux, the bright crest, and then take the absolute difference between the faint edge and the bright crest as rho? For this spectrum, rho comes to 3.7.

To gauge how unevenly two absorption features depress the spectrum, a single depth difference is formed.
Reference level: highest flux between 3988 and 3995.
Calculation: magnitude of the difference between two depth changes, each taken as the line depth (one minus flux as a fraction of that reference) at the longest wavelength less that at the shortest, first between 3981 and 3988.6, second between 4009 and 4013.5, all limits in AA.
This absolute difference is 0.25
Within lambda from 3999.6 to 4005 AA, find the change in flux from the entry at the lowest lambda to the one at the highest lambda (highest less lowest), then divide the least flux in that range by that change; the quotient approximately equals -3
